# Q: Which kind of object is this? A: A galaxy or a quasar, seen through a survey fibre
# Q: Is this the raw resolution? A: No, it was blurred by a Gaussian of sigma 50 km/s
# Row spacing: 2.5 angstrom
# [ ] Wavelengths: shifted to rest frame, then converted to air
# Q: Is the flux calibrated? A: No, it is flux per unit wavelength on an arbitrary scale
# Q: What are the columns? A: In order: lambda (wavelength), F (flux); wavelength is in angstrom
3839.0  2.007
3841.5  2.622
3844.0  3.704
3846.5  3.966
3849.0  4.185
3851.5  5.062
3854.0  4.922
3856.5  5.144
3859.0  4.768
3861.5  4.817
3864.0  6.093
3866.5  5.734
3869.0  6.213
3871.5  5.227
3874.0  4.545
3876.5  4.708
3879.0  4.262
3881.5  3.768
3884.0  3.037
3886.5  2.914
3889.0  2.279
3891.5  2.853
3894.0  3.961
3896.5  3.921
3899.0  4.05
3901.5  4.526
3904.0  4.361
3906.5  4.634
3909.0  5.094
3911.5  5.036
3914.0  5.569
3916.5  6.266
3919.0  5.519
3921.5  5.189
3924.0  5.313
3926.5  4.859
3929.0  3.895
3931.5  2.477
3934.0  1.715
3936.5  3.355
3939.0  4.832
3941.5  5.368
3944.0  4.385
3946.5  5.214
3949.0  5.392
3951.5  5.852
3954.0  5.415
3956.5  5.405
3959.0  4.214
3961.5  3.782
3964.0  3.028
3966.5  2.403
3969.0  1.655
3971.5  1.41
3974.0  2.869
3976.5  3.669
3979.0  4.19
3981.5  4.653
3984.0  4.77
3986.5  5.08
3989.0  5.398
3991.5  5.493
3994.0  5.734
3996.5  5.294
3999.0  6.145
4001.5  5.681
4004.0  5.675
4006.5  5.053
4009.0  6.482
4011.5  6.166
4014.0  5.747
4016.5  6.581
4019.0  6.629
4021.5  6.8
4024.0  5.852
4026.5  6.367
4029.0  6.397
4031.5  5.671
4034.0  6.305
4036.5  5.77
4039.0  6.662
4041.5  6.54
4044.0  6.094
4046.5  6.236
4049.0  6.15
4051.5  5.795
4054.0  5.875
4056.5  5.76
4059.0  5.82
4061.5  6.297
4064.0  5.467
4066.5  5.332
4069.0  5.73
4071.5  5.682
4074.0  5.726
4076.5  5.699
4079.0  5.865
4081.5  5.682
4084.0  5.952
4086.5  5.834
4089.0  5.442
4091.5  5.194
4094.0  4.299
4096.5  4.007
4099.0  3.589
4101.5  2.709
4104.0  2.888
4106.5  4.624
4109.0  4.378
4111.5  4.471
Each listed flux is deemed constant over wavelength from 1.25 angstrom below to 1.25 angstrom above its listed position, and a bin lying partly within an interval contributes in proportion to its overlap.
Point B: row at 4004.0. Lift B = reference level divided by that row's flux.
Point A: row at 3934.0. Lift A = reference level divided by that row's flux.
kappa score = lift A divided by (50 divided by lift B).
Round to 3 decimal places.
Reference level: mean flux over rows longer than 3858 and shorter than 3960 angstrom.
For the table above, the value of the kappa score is 0.043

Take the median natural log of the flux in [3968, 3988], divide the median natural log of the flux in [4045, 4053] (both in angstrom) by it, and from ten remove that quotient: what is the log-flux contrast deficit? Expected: 8.67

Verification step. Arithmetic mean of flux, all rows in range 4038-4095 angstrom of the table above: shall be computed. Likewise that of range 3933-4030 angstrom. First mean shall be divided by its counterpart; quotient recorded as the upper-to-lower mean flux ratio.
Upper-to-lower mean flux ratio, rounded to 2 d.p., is 1.19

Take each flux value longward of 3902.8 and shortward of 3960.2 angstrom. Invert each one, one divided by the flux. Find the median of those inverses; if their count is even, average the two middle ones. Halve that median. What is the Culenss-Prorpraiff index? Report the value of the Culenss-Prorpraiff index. 0.098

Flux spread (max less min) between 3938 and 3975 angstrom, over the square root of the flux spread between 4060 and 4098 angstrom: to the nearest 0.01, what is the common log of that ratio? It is 0.47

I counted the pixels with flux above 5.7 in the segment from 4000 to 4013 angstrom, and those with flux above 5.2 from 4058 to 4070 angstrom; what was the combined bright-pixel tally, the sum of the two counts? 7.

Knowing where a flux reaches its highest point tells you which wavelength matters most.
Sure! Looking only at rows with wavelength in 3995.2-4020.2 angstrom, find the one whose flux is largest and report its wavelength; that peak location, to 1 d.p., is 4019.0 angstrom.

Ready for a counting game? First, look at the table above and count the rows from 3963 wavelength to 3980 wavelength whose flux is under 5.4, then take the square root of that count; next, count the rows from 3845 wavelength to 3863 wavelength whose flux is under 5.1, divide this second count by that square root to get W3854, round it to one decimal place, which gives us 2.3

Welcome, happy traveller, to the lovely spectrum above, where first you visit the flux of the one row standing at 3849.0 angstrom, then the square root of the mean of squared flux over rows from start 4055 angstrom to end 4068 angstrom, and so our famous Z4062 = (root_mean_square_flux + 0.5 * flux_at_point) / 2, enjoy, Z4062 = 3.9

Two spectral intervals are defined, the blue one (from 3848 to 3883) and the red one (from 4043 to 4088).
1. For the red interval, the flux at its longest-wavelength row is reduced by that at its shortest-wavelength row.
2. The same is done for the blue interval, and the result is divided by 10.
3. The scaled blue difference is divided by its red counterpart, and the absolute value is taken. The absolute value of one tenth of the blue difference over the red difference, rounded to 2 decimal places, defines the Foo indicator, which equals 0.16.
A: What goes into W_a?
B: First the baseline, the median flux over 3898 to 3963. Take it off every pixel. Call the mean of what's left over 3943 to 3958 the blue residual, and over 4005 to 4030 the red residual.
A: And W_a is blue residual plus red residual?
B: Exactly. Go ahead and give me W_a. 1.6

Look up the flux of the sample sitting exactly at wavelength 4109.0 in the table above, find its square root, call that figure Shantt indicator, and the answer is 2.09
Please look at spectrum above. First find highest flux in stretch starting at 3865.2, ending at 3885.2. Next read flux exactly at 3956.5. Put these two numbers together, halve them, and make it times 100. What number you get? 581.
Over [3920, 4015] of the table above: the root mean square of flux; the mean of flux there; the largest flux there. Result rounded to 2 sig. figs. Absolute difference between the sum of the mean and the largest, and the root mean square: 6.3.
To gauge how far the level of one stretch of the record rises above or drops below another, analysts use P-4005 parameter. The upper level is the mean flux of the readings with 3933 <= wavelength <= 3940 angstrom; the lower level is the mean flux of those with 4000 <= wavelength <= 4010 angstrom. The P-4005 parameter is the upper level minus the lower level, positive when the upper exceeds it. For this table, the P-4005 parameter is -2.4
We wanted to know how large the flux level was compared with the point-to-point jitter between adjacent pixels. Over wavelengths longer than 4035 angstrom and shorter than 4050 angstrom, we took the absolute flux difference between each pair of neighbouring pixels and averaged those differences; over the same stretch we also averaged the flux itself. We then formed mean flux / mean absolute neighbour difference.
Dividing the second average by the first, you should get 18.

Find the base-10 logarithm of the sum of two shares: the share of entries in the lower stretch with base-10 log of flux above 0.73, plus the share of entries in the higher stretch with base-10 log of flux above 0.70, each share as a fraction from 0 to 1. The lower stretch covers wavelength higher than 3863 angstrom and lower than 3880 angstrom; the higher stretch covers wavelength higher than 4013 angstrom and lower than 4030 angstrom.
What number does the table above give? 0.15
